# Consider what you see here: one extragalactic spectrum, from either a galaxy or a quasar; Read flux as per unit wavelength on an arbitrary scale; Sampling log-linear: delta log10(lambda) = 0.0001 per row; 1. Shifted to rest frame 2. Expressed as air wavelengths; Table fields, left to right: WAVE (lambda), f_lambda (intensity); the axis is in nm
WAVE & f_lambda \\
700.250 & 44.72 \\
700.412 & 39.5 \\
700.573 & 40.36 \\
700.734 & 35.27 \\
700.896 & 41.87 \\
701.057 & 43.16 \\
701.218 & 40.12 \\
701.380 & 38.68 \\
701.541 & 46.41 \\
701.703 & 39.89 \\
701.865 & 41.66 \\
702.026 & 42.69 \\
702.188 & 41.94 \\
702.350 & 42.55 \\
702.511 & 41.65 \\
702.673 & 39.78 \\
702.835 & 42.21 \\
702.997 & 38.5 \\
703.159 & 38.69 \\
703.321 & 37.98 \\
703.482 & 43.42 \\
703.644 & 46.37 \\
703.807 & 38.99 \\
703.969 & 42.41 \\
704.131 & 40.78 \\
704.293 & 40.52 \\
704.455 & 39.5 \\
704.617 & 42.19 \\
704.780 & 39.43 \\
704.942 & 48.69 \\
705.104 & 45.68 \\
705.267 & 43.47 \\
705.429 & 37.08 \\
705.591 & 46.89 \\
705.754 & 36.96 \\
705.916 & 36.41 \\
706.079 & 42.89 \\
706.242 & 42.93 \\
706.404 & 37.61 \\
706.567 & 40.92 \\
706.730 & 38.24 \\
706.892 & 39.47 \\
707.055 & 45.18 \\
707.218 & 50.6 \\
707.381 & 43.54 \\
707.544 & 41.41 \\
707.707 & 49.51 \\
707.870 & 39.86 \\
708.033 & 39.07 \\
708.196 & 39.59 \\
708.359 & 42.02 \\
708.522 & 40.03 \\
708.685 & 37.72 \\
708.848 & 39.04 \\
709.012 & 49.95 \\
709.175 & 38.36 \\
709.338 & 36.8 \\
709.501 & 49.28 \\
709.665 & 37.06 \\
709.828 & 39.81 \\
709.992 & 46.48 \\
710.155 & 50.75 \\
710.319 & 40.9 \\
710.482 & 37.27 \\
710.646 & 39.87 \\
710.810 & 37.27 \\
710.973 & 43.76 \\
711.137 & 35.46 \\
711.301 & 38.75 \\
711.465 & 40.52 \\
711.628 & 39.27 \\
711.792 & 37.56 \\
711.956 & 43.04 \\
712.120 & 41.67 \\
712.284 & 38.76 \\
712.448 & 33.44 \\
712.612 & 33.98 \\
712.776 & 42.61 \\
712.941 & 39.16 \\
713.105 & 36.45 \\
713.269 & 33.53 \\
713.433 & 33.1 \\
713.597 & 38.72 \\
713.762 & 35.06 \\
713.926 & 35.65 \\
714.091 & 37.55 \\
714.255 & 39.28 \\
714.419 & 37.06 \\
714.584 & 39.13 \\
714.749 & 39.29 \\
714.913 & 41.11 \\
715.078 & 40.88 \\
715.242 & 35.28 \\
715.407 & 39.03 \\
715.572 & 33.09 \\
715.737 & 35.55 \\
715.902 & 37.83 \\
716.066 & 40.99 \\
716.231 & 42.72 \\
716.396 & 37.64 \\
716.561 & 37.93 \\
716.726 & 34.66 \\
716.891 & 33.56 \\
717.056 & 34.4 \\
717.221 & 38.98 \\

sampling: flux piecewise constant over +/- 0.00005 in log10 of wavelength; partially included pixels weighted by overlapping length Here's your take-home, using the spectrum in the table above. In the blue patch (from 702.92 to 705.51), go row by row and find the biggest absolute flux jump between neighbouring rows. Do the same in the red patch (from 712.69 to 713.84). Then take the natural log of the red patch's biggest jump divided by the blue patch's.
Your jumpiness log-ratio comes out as -0.5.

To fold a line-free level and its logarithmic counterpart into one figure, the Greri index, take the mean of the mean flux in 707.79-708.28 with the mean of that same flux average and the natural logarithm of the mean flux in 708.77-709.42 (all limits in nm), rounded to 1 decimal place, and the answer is 30.6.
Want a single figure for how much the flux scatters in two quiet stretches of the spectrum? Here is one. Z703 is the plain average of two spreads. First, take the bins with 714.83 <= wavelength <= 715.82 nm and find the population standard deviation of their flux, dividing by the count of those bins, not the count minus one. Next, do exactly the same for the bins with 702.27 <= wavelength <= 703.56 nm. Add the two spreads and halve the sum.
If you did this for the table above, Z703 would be 2.5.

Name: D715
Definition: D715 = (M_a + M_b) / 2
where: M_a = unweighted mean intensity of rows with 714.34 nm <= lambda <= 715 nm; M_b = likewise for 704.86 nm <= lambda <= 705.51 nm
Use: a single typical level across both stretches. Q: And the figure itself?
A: 41.4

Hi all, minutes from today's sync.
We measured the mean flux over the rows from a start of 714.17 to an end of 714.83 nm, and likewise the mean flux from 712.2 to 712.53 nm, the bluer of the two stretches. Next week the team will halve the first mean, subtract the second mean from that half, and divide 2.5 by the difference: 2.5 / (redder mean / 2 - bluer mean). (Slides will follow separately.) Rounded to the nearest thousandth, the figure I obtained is -0.149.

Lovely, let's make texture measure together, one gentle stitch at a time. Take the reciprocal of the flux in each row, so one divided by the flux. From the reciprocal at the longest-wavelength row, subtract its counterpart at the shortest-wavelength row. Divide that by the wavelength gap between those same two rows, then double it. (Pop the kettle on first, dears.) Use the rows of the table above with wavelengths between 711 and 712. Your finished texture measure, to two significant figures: -0.012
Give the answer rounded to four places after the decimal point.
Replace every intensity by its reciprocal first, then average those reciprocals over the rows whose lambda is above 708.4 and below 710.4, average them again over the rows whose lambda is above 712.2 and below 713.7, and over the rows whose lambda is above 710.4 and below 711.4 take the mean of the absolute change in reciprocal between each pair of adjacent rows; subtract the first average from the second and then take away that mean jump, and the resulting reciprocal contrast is 0.0004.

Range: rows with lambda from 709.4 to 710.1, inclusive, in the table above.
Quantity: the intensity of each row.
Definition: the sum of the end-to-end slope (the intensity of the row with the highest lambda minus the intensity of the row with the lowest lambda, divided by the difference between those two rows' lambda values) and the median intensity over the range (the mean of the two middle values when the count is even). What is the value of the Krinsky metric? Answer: 37.4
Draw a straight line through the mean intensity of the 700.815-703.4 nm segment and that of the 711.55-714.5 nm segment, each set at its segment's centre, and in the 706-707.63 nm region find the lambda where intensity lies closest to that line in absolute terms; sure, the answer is 706.892 nm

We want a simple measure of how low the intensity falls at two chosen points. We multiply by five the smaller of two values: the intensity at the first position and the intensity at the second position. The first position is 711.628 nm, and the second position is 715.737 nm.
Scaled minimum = 178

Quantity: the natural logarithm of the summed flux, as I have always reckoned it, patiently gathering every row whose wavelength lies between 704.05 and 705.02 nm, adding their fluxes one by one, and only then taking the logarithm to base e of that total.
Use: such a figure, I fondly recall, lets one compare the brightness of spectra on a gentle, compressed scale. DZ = 5.53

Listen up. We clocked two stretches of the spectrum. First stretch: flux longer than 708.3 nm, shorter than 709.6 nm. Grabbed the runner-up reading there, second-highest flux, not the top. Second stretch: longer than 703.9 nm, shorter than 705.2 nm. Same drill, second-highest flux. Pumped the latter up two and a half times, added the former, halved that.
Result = 82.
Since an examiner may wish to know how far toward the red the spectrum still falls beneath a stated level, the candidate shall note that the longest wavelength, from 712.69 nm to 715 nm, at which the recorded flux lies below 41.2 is 714.913 nm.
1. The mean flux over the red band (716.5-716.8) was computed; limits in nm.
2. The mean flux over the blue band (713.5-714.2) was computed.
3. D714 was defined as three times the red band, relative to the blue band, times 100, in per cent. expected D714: 296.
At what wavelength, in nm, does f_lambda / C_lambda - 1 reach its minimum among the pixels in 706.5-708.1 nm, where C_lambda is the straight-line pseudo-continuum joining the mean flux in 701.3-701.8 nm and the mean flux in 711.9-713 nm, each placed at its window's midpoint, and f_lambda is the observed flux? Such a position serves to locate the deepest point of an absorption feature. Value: 706.730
